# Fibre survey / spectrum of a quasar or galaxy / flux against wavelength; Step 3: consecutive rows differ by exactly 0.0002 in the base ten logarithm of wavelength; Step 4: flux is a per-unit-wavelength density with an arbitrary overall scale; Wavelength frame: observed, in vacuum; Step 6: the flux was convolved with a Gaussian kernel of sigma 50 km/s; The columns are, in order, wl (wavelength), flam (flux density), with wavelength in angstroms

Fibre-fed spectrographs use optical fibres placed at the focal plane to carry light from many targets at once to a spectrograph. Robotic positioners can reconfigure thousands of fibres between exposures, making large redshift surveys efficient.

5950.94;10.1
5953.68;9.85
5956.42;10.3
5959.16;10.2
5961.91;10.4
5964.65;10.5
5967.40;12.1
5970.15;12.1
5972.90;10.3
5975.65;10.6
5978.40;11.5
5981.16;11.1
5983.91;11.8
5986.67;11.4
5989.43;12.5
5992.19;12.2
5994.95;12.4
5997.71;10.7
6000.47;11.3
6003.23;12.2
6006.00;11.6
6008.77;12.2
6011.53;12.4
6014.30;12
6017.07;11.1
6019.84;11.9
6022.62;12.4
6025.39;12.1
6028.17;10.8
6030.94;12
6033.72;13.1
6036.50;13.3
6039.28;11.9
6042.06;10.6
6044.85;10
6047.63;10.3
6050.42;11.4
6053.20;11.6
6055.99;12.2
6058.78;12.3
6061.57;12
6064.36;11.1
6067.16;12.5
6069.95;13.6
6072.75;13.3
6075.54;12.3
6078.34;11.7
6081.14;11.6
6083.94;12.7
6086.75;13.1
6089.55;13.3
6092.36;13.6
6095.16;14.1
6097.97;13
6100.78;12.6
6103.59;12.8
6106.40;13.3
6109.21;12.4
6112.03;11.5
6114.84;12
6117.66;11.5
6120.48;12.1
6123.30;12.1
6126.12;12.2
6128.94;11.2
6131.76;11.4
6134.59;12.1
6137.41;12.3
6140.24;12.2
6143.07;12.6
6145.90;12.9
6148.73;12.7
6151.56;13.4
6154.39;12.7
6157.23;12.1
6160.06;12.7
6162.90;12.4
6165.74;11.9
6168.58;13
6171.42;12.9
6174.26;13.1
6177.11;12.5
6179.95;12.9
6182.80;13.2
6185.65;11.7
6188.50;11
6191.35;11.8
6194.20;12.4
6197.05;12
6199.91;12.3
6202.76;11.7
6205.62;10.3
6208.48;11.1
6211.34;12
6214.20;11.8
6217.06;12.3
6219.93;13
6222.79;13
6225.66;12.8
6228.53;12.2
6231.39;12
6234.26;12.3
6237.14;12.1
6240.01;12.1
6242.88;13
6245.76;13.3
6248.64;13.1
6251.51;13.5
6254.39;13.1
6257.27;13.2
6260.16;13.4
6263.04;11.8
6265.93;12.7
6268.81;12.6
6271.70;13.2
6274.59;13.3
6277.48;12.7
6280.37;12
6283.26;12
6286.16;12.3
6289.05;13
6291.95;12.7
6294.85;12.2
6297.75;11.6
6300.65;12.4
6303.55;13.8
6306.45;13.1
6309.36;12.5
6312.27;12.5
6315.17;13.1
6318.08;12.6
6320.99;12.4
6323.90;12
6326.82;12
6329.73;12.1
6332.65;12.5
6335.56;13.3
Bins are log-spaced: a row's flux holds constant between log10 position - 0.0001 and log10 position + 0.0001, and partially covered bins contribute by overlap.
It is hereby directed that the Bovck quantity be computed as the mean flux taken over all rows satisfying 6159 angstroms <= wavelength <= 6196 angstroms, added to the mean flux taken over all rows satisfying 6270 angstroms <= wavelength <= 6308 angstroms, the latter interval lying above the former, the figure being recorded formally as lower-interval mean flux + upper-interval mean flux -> 25.1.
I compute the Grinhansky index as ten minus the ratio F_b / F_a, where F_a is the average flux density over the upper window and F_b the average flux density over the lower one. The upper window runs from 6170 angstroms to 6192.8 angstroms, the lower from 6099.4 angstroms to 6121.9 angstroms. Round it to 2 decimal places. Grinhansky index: 9.01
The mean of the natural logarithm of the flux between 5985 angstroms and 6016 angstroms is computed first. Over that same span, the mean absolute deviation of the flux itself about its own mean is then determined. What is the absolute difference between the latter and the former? 2.00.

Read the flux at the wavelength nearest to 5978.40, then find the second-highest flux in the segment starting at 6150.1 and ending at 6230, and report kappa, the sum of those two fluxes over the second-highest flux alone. 1.87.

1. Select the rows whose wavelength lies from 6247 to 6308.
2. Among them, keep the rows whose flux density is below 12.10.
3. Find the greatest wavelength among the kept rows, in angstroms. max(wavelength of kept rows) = 6297.75 angstroms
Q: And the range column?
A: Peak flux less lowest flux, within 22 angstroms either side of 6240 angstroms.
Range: 1.50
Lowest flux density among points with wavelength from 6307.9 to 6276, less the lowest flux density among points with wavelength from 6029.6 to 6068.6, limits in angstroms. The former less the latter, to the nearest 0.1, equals 1.6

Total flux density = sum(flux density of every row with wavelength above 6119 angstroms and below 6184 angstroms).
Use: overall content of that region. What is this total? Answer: 287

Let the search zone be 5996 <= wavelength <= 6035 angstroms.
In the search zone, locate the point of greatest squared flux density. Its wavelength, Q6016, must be 6033.72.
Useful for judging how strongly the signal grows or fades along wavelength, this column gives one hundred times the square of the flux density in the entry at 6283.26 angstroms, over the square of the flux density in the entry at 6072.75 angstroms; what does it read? 81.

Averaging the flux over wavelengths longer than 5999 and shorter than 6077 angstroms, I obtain 11.9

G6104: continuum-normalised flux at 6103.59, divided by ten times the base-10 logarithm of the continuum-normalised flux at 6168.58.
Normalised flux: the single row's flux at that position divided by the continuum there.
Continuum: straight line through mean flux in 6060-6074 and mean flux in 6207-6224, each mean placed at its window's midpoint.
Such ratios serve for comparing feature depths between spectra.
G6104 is 4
